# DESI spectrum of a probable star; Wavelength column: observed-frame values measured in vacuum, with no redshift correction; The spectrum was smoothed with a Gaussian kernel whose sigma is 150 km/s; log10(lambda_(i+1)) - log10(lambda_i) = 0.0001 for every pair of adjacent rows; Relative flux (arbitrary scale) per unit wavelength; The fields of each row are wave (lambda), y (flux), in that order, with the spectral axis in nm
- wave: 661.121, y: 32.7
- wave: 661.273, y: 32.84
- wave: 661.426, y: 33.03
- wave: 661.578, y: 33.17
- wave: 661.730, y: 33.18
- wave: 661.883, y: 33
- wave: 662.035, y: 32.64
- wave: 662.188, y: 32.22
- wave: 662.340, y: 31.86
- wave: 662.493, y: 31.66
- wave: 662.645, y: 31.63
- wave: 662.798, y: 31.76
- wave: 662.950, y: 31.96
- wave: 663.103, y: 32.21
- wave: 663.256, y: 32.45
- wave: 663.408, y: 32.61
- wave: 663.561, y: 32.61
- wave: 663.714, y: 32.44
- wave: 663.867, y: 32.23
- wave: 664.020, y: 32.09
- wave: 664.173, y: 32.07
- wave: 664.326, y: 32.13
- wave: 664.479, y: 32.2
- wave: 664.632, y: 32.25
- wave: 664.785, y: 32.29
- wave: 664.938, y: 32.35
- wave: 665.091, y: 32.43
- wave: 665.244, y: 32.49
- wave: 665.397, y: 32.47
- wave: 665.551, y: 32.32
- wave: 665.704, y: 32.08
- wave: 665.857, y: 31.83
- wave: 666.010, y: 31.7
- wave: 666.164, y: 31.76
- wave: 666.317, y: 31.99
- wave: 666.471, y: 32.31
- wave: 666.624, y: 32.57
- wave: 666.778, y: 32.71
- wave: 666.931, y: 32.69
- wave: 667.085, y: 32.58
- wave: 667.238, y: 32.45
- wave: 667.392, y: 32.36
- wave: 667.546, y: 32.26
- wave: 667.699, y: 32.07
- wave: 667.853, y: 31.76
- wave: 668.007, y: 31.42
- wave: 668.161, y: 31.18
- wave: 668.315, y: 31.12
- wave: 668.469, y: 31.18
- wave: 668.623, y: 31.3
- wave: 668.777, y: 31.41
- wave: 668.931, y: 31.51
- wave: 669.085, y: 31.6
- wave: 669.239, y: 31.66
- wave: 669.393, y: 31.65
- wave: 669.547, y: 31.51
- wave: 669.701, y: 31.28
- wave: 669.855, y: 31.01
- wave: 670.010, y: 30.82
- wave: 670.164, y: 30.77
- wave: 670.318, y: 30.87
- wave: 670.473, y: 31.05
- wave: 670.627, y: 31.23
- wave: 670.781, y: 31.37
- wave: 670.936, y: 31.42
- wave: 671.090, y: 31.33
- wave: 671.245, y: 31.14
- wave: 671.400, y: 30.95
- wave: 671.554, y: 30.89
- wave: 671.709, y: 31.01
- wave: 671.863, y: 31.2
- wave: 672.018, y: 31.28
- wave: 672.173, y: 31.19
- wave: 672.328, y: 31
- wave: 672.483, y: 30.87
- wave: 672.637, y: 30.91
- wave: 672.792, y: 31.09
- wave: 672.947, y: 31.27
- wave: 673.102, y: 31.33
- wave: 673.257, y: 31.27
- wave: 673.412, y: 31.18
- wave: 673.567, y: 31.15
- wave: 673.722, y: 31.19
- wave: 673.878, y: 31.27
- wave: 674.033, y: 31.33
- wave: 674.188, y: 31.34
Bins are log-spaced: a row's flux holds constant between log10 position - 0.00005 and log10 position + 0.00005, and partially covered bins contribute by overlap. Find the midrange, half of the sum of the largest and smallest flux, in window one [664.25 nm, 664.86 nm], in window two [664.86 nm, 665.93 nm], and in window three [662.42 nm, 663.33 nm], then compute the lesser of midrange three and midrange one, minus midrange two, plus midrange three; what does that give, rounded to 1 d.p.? 31.9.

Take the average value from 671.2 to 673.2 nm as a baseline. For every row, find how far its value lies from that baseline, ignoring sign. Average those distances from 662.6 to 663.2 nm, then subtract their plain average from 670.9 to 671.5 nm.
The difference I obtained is 0.6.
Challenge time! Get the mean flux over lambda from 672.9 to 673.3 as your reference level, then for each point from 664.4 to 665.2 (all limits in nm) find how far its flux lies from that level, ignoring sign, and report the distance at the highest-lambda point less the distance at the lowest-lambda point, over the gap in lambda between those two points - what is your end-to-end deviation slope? 0.38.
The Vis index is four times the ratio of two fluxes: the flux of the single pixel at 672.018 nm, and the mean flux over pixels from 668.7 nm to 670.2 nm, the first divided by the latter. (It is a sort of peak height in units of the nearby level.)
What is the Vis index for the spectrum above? 3.99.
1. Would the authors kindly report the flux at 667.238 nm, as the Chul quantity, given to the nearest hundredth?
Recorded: 32.45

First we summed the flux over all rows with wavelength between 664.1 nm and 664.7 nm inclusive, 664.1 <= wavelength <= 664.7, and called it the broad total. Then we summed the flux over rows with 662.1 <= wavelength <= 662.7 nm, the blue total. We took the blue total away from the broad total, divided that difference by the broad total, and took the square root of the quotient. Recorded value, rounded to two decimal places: 0.10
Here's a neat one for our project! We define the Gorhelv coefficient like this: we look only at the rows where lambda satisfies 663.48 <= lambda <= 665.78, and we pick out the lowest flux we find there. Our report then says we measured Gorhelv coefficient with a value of 32.07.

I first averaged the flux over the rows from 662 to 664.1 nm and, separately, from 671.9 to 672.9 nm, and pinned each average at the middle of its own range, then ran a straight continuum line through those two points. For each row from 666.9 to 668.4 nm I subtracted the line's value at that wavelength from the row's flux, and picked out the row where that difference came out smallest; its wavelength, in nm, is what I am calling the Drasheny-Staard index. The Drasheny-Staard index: 668.315 nm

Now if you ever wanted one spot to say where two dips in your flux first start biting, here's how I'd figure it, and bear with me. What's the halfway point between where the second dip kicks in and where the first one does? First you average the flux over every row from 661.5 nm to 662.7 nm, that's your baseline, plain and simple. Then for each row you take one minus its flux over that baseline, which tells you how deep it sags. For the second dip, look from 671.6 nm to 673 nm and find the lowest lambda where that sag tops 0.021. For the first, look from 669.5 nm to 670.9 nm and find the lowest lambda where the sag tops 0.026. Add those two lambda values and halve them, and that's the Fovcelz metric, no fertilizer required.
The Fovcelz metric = 670.63 nm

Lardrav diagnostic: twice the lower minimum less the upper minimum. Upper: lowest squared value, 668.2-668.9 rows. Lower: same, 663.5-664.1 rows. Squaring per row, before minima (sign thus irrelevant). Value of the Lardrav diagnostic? 1091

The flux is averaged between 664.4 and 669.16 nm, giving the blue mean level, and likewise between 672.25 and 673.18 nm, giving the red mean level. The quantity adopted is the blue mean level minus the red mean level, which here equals 0.9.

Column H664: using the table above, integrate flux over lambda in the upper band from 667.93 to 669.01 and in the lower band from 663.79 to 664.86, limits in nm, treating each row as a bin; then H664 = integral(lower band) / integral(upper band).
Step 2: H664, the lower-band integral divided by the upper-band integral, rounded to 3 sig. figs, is 1.02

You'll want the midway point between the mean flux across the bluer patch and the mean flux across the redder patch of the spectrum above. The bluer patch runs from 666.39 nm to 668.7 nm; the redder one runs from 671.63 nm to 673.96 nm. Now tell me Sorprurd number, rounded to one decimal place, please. 31.6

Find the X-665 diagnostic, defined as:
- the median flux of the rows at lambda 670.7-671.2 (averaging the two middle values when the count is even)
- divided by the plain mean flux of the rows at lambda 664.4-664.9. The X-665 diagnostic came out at 0.97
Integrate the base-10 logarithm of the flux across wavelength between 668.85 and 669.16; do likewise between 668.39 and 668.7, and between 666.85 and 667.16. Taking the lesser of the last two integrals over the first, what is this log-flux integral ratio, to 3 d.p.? 0.996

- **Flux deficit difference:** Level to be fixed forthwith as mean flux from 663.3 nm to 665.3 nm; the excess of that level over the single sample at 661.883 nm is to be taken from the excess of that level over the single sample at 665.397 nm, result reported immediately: 0.5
